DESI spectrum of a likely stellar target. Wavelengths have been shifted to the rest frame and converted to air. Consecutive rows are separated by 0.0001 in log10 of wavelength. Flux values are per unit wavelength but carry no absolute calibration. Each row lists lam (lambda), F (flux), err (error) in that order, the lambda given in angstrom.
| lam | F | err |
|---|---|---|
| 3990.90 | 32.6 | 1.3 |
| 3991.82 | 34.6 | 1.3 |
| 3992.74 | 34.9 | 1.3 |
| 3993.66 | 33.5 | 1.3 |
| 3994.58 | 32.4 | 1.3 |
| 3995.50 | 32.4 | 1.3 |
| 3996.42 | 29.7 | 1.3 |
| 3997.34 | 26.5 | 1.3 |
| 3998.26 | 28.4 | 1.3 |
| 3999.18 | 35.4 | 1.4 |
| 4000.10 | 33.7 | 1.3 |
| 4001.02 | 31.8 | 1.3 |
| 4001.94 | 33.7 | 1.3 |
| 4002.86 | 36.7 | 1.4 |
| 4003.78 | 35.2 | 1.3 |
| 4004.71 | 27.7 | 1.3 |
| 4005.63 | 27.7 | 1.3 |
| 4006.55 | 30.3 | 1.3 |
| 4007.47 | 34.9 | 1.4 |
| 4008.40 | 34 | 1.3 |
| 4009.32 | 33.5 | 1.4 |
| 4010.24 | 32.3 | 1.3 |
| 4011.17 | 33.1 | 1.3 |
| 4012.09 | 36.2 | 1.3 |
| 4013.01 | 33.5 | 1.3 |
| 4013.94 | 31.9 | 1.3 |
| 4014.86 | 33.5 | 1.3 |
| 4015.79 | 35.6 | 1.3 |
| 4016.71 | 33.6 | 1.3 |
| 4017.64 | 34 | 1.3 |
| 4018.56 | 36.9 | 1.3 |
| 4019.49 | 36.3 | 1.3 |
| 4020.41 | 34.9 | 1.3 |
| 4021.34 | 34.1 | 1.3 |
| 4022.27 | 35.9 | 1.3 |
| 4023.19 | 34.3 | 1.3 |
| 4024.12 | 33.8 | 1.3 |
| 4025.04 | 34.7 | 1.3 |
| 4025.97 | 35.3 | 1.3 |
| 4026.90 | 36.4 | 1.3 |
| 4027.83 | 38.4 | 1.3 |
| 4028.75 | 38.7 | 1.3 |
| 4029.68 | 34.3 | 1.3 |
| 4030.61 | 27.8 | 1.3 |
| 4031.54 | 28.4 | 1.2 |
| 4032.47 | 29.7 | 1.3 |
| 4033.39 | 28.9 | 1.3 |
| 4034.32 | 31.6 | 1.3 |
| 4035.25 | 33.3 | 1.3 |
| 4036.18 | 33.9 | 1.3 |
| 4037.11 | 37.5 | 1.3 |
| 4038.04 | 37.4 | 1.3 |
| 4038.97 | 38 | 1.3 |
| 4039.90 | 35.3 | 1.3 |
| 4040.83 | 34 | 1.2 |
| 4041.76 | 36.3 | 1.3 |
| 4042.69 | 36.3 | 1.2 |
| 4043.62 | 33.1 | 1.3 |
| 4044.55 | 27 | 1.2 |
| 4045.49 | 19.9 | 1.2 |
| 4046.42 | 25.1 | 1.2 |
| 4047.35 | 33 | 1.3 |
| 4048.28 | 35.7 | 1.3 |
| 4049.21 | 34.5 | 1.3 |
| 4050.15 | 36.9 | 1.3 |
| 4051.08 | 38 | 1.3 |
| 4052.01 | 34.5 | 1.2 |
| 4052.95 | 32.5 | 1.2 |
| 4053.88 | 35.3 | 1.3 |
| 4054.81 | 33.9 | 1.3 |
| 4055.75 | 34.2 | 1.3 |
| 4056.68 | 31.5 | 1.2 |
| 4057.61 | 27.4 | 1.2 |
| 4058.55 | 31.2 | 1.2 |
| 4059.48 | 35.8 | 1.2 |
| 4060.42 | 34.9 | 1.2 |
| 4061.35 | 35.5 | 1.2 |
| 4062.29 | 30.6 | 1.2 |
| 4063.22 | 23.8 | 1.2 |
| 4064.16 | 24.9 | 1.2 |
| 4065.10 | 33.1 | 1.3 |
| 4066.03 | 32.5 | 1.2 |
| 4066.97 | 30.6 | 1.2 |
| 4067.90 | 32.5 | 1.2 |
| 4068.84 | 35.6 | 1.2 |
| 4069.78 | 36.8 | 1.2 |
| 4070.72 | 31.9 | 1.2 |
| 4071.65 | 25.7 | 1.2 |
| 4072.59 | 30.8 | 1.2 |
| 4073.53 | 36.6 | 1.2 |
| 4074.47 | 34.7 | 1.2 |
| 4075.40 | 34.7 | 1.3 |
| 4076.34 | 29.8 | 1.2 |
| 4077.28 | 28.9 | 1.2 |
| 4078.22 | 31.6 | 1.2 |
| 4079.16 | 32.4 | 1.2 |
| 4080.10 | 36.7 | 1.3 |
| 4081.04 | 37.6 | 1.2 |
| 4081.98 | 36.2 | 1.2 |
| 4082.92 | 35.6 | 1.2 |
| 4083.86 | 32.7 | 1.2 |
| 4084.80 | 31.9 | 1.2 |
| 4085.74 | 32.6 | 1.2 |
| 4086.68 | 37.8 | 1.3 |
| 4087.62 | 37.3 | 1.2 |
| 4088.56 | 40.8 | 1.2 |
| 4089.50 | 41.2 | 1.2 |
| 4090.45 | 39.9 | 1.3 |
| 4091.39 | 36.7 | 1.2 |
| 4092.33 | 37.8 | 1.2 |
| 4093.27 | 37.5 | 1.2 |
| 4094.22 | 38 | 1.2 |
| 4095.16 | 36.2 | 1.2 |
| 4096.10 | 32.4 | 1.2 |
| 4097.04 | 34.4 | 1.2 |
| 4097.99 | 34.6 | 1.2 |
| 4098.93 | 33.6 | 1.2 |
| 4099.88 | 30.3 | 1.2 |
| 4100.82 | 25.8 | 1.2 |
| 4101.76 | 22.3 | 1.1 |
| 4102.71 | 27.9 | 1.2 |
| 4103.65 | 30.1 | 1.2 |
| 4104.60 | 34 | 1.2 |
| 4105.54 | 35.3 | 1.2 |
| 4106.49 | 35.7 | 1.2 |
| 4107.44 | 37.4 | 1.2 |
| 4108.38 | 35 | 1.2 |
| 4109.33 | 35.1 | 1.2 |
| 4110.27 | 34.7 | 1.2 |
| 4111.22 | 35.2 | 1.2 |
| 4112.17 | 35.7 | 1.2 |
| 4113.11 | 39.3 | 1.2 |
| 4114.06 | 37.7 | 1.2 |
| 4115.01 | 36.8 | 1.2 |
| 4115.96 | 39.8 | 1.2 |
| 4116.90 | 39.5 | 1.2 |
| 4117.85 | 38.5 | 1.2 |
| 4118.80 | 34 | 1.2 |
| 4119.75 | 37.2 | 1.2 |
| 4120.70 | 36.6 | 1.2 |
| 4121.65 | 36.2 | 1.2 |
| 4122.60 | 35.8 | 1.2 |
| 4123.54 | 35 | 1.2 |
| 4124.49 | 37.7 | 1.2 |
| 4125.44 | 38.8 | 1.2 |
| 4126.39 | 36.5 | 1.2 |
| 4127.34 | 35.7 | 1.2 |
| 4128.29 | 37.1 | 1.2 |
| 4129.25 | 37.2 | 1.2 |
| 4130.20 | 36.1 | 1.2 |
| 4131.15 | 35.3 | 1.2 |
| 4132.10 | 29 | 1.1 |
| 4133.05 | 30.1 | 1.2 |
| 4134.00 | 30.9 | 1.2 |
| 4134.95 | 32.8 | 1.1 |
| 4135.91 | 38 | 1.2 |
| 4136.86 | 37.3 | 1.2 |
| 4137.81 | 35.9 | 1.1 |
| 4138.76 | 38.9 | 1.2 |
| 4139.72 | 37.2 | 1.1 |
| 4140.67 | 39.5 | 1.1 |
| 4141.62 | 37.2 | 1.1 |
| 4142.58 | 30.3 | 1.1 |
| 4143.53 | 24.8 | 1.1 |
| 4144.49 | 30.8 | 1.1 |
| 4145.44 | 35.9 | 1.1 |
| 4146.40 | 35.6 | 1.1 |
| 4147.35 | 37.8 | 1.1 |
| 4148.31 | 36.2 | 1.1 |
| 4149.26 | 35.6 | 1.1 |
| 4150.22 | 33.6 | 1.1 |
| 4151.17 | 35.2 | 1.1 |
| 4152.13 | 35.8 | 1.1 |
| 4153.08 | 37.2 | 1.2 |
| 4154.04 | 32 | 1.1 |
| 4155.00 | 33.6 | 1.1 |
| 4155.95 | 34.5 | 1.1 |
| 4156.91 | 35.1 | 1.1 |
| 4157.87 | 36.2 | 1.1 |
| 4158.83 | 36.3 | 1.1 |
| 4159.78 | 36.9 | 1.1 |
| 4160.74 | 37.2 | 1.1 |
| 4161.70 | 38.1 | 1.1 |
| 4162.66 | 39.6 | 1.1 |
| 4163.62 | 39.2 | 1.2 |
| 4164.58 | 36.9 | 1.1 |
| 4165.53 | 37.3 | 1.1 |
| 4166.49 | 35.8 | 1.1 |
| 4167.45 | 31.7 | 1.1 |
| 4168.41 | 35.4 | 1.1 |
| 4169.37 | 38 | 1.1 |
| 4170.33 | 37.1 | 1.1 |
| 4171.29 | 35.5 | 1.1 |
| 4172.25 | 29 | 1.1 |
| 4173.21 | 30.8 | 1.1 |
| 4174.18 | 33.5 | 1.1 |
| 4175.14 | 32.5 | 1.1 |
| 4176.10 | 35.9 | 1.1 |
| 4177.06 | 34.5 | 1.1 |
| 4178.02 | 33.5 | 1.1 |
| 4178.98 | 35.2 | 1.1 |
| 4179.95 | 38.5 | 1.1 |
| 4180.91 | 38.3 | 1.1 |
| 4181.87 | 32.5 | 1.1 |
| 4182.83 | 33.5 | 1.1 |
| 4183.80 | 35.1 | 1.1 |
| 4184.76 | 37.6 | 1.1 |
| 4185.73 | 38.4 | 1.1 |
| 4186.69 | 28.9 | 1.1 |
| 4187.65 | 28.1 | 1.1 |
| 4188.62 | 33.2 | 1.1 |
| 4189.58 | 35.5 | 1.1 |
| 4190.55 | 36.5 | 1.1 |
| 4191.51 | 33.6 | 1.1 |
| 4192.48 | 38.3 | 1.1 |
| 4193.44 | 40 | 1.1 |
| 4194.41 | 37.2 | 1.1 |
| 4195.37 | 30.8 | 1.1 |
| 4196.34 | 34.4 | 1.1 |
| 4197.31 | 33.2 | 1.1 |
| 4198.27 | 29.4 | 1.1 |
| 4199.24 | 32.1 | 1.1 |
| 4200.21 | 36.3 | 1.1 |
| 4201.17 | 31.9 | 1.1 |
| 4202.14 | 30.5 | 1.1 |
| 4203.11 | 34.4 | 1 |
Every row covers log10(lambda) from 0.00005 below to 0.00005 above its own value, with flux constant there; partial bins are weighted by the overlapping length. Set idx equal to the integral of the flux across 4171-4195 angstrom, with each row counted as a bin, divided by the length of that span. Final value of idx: 35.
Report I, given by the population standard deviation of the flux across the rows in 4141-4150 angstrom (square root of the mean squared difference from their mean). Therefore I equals 4.0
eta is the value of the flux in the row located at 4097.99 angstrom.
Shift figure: 34.6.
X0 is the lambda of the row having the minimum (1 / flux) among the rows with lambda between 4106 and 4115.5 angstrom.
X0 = 4113.11 angstrom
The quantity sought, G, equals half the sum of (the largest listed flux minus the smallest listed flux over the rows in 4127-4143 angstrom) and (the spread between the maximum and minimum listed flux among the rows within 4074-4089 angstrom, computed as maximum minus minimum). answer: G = 11.2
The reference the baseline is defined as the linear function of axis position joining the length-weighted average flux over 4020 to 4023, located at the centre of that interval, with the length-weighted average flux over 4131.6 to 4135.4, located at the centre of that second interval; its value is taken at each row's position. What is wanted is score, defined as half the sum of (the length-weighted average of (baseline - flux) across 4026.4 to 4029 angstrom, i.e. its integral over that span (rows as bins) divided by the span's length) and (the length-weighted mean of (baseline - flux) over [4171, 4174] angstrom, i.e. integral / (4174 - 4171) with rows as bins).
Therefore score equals -3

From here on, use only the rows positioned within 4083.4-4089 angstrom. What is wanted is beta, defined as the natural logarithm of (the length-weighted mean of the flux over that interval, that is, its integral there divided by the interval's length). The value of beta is 3.57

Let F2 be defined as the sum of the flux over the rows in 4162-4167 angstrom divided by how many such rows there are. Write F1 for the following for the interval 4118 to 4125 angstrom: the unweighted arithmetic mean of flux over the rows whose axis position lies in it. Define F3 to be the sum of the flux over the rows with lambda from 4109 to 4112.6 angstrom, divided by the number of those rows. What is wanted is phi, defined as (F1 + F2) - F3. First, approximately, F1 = 36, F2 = 38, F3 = 35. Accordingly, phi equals 39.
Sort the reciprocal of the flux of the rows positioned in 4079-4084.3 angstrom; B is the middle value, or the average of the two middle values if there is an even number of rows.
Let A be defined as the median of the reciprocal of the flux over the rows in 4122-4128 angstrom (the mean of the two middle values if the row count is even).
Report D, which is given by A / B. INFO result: 0.99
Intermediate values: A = 0.0277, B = 0.0279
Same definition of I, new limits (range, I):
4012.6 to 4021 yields 1.5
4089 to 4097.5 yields 2.5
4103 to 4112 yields 1.8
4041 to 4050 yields 5.5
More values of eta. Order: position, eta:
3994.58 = 32.4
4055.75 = 34.2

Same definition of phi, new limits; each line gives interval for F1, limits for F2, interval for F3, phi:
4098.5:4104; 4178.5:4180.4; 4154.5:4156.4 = 31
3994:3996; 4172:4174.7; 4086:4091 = 24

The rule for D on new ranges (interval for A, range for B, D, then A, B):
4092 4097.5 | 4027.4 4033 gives 0.86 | 0.0271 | 0.0314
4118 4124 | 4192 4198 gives 0.99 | 0.0278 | 0.0280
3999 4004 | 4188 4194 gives 1.05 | 0.0290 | 0.0278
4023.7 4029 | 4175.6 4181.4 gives 0.99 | 0.0279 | 0.0281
